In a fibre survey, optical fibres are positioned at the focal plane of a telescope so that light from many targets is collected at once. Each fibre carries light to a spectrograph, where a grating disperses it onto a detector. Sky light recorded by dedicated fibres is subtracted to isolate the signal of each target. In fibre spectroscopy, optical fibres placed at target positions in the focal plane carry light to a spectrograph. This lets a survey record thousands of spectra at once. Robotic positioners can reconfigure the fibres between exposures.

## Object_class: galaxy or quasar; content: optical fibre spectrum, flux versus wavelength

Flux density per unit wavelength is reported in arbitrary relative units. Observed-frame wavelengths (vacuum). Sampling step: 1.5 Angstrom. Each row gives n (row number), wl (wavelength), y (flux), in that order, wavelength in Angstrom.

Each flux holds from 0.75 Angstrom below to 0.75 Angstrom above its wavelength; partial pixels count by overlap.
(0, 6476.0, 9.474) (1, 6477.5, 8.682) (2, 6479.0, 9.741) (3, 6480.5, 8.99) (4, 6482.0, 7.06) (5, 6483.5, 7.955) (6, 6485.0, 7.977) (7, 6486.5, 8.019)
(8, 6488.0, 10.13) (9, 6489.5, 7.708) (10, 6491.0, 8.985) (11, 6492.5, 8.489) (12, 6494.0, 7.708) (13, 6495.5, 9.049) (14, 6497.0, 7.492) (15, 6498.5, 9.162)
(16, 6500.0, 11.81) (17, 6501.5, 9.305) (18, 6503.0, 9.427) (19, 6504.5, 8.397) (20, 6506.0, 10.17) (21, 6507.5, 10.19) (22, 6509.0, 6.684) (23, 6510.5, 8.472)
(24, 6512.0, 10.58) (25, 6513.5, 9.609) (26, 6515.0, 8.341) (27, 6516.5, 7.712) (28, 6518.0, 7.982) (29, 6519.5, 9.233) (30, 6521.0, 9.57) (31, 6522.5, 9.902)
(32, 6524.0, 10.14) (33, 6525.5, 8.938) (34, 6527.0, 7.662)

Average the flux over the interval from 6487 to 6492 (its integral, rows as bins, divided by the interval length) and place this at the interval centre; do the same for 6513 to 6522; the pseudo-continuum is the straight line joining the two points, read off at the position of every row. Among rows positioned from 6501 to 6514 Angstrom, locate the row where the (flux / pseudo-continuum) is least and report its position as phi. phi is 6509.0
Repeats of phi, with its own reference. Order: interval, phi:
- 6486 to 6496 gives 6489.5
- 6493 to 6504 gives 6497.0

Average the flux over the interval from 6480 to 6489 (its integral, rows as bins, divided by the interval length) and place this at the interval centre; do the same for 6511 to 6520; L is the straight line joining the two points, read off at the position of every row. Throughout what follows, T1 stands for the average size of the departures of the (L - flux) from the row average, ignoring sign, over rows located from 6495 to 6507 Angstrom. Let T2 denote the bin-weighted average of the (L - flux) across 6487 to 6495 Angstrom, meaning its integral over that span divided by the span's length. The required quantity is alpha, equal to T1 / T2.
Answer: -5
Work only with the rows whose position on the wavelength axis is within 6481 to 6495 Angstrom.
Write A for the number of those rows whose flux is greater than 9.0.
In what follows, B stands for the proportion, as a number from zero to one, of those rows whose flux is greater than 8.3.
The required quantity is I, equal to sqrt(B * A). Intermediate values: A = 1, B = 0.33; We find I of 0.6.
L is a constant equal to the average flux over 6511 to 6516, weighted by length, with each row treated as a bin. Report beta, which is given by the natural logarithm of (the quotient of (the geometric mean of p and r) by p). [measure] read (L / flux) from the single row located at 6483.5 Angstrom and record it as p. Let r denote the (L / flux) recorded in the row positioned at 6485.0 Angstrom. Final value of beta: 0.00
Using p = 1.18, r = 1.17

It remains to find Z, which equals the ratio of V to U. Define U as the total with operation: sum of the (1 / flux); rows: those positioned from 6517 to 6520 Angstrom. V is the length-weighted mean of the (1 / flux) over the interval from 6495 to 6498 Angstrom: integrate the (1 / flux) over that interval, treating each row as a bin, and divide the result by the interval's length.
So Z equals 0.522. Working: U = 0.234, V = 0.122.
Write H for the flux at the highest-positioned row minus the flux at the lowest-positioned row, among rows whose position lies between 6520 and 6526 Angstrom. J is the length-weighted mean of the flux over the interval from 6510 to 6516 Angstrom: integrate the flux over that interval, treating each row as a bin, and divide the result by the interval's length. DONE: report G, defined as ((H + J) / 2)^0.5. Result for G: 2.07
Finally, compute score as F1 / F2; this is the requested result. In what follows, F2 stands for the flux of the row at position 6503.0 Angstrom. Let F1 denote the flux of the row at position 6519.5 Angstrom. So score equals 0.98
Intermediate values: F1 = 9.233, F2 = 9.427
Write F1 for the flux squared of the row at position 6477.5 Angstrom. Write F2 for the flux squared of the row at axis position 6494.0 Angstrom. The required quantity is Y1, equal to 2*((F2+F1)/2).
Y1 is 135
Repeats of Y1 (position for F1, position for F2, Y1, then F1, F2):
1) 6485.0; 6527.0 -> 122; 64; 59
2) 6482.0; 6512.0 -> 162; 50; 112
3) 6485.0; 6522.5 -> 162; 64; 98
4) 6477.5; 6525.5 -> 155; 75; 80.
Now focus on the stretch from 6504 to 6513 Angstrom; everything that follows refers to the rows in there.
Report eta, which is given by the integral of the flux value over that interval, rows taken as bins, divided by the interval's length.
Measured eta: 9.12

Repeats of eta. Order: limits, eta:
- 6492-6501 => 8.97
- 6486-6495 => 8.54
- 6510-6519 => 8.80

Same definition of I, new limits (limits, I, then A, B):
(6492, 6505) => 2.0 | 5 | 0.78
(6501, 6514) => 2.3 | 6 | 0.89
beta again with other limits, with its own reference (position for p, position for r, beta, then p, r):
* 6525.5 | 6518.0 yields 0.06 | 1.05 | 1.17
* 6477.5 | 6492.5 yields 0.01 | 1.08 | 1.10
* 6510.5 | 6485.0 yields 0.03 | 1.11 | 1.17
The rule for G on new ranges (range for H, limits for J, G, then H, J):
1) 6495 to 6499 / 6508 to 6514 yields 2.12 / 0.1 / 8.86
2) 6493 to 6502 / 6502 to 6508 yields 2.36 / 1.6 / 9.51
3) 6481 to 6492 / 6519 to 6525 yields 2.41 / 1.9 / 9.70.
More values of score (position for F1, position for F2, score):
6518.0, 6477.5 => 0.92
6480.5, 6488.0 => 0.89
